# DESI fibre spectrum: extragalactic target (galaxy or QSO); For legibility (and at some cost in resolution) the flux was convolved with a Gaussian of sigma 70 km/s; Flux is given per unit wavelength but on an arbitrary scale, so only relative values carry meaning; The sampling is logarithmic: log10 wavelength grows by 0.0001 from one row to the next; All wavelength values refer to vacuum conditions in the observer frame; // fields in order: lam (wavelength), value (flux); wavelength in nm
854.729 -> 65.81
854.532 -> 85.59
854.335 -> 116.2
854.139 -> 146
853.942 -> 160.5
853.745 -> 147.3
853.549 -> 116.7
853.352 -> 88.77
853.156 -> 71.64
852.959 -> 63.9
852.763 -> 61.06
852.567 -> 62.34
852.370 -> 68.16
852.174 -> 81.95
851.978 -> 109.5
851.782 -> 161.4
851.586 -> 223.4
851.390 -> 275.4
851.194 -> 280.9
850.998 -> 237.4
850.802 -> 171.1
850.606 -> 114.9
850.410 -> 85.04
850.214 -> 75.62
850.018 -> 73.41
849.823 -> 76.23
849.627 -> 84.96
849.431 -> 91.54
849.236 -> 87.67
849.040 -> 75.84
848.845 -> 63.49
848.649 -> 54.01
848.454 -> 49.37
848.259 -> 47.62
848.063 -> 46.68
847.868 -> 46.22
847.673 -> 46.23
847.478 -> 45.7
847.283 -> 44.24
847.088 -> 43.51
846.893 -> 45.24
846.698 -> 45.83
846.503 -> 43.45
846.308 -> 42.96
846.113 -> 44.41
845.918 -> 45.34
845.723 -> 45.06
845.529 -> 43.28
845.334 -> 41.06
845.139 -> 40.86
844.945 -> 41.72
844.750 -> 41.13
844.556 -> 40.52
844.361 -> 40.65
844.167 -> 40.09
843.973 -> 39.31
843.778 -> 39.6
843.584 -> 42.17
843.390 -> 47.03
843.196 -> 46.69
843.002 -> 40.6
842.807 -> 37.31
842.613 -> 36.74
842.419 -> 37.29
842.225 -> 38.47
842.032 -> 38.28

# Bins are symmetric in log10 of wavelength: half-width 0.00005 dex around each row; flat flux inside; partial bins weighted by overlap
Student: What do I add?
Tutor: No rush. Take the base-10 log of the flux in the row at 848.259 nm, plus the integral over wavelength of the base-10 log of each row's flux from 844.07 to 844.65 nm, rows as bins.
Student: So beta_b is 2.6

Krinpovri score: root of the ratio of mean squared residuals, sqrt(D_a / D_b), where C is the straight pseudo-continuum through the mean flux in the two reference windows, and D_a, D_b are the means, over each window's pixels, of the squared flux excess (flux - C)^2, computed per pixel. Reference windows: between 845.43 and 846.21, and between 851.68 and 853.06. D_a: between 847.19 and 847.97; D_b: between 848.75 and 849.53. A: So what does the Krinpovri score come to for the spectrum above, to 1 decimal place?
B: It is 0.6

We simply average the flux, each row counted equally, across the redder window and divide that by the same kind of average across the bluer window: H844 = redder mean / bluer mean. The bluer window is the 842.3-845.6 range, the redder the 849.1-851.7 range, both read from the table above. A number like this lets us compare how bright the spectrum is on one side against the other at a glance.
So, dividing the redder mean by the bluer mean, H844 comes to 3.5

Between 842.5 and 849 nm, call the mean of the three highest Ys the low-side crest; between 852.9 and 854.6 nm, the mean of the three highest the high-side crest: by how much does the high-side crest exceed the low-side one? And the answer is 96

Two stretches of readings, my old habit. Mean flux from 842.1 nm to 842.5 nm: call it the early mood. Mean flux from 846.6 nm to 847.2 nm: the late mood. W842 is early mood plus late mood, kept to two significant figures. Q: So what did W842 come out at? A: 83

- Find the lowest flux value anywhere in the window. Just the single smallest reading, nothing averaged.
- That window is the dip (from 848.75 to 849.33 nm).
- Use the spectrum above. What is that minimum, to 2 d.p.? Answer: 63.49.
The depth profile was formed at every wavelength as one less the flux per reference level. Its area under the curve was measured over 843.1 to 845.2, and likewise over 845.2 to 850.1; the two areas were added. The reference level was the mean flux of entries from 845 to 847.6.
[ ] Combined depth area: -1.1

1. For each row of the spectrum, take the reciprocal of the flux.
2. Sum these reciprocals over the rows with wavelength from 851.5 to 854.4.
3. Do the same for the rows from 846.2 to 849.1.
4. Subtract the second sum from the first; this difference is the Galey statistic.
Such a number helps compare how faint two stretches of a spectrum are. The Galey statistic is -0.15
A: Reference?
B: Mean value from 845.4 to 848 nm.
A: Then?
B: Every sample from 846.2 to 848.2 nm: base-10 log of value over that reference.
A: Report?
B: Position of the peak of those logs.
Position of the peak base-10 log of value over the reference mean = 848.063 nm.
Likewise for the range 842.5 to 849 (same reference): 848.845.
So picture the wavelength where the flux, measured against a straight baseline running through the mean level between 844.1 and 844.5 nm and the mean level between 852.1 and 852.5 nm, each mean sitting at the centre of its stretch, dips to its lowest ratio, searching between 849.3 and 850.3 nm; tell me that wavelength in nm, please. 850.018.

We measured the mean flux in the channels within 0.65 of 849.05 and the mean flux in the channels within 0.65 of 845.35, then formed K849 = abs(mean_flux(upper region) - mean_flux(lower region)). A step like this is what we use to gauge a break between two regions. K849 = 30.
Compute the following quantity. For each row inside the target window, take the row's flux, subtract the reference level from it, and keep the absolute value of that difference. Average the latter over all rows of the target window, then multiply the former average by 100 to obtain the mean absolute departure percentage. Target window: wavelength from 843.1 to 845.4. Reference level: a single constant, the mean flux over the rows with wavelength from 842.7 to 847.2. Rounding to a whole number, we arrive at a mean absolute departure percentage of 223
